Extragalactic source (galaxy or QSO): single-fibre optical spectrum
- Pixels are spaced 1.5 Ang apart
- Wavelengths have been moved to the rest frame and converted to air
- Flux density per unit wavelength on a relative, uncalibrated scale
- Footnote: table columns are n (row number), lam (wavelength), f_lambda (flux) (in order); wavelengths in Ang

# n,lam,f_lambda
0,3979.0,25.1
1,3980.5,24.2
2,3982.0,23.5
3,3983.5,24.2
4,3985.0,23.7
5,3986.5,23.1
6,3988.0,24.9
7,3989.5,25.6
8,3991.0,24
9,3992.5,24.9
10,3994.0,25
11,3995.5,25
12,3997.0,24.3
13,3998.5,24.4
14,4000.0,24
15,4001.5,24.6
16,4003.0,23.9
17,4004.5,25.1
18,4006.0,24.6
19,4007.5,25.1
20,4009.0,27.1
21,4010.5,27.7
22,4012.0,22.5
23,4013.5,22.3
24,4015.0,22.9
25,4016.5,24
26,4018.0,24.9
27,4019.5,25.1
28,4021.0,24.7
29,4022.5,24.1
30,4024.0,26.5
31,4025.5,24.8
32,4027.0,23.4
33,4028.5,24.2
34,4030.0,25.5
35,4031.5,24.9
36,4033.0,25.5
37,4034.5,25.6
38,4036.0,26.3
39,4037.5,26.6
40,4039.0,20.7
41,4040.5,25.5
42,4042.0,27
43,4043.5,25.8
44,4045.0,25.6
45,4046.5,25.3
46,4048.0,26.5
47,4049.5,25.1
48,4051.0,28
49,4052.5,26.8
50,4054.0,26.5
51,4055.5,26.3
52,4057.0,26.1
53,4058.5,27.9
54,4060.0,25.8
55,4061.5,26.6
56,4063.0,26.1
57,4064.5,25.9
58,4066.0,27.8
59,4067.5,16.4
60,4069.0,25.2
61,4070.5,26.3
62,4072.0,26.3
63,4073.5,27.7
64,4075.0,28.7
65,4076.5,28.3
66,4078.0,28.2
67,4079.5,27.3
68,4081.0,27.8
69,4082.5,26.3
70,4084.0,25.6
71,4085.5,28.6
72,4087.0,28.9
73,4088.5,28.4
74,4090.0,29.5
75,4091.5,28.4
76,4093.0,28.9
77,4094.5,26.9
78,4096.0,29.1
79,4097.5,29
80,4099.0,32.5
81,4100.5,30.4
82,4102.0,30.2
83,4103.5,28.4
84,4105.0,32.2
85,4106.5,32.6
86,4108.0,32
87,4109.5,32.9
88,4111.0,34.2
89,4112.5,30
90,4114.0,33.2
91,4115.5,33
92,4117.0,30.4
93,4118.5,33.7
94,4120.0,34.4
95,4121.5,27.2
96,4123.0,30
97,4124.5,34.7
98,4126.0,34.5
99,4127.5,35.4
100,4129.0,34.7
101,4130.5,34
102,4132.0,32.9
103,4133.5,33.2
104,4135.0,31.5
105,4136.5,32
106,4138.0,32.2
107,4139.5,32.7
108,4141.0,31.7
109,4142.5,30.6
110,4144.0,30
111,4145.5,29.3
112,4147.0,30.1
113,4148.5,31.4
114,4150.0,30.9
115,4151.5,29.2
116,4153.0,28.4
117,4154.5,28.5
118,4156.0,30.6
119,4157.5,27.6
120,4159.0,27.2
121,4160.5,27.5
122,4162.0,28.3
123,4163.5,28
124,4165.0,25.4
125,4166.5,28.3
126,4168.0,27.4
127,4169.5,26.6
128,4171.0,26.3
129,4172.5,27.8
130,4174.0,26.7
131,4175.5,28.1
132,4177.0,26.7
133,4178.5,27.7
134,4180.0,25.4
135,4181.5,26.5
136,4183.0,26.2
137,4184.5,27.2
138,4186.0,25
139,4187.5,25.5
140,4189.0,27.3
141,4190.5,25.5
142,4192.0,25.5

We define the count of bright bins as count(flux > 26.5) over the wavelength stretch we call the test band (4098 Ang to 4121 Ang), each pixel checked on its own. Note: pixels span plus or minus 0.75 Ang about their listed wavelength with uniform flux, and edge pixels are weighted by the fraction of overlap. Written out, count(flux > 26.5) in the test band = 15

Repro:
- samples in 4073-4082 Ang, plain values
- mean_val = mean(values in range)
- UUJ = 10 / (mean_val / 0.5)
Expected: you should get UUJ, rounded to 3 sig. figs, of 0.179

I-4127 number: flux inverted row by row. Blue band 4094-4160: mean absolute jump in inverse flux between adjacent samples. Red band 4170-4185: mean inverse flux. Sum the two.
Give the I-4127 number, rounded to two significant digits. 0.039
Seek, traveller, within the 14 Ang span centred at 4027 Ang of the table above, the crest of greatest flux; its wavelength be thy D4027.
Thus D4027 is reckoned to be 4024.0 Ang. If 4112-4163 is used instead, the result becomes 4127.5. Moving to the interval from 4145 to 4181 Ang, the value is 4148.5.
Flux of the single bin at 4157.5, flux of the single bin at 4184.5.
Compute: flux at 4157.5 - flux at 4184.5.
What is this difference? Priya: 0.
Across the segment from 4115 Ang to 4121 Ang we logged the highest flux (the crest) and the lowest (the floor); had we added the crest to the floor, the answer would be 65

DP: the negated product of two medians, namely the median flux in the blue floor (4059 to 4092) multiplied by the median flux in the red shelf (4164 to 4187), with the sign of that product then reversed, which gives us -734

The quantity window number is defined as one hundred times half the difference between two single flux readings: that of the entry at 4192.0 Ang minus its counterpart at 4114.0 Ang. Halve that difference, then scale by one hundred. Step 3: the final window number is -385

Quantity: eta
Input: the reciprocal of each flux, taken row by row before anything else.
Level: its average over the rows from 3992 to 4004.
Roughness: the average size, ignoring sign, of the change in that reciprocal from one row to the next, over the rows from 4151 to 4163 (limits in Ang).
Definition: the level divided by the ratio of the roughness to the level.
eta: 1.3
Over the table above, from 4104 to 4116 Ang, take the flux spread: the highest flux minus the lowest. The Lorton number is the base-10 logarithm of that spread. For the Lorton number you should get 0.62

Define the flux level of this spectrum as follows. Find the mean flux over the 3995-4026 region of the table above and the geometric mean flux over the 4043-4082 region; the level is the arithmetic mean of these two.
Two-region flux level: 25.4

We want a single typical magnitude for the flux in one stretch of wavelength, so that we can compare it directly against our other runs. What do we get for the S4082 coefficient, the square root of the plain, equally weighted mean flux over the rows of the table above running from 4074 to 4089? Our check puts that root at 5.27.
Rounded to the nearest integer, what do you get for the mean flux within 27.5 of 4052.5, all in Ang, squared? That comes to 668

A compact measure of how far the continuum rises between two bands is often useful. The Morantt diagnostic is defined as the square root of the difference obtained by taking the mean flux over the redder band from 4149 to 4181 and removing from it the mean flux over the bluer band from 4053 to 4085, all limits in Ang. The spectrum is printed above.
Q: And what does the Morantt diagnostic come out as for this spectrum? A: 1.2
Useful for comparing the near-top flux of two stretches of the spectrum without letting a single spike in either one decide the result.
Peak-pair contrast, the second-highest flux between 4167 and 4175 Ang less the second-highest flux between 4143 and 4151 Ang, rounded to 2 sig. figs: -3.5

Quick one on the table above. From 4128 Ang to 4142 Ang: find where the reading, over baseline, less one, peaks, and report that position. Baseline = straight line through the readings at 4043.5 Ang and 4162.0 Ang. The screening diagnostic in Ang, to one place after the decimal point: 4129.0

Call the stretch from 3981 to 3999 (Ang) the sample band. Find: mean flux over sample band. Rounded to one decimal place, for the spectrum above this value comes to 24.4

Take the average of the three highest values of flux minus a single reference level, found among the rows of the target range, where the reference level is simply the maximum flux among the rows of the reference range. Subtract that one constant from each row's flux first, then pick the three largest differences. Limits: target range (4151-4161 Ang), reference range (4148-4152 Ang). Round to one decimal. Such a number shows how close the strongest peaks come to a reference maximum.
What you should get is -2.0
